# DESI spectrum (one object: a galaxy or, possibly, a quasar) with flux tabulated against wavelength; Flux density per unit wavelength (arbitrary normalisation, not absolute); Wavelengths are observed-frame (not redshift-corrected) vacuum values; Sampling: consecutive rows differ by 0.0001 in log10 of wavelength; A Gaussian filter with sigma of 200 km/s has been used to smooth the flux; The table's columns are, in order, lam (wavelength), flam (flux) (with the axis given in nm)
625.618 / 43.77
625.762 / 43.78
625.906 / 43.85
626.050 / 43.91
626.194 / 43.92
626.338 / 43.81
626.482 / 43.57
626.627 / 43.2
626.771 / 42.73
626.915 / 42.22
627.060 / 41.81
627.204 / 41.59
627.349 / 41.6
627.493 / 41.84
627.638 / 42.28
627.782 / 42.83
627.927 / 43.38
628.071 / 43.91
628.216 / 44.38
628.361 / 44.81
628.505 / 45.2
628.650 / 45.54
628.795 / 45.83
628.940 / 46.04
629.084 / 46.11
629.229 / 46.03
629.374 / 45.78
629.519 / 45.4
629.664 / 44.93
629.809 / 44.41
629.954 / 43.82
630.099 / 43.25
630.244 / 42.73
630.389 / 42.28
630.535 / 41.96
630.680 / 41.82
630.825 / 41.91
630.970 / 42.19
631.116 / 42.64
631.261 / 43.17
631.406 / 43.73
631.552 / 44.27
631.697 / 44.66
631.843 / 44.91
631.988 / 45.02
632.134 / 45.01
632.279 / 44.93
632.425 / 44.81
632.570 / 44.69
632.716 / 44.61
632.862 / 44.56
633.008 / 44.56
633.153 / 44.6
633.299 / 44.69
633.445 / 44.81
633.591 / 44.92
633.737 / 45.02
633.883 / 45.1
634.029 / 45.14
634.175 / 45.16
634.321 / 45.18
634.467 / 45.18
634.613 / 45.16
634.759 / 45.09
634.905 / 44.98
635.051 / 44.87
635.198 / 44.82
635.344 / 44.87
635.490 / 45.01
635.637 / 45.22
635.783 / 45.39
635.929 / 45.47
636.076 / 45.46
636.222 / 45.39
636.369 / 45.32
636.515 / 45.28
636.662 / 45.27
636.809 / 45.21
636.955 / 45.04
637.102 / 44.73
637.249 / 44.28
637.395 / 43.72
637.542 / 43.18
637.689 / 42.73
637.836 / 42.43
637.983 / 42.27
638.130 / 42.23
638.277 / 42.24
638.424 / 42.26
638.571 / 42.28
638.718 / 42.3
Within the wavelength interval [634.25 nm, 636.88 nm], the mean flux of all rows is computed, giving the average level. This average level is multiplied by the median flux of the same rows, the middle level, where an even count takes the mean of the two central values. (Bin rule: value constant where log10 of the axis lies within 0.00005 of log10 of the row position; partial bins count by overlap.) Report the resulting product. 2042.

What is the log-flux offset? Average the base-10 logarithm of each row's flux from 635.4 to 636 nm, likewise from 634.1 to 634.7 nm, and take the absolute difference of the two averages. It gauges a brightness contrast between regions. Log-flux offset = 0.001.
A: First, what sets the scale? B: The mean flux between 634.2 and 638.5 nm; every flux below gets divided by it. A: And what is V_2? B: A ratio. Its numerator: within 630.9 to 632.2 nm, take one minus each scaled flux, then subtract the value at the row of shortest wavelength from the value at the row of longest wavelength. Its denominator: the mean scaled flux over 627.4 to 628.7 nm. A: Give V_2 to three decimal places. -0.064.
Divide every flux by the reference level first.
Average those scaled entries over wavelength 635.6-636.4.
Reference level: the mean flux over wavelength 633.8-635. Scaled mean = 1.01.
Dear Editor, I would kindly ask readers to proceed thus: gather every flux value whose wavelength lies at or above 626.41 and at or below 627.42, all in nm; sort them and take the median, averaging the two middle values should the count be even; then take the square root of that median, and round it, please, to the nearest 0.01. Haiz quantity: 6.50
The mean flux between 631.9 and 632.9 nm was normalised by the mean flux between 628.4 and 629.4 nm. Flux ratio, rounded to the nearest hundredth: 0.98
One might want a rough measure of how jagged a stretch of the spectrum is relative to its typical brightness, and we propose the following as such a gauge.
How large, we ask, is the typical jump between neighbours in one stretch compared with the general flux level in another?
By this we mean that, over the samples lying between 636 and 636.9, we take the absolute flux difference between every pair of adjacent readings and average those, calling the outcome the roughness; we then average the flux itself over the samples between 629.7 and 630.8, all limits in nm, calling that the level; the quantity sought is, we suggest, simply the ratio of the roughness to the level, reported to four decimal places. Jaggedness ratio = 0.0012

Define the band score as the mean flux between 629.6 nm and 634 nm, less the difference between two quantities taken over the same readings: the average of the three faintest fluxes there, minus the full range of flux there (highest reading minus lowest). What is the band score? 5.4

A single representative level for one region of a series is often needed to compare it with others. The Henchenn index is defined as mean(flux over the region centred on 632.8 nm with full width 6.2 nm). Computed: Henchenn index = 44.3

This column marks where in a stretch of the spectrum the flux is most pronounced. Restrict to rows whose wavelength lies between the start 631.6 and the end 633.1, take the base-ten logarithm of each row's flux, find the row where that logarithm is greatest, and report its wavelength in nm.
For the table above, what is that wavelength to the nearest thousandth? 631.988 nm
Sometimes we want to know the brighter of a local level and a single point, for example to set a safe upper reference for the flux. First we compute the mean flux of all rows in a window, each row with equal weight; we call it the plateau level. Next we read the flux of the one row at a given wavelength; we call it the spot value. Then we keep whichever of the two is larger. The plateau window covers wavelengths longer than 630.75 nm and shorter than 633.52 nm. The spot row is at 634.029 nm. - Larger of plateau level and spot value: 45.1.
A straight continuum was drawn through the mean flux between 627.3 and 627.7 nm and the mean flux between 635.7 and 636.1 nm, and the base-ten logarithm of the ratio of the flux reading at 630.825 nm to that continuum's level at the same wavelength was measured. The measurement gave -0.014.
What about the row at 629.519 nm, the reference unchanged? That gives 0.026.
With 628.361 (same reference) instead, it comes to 0.025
